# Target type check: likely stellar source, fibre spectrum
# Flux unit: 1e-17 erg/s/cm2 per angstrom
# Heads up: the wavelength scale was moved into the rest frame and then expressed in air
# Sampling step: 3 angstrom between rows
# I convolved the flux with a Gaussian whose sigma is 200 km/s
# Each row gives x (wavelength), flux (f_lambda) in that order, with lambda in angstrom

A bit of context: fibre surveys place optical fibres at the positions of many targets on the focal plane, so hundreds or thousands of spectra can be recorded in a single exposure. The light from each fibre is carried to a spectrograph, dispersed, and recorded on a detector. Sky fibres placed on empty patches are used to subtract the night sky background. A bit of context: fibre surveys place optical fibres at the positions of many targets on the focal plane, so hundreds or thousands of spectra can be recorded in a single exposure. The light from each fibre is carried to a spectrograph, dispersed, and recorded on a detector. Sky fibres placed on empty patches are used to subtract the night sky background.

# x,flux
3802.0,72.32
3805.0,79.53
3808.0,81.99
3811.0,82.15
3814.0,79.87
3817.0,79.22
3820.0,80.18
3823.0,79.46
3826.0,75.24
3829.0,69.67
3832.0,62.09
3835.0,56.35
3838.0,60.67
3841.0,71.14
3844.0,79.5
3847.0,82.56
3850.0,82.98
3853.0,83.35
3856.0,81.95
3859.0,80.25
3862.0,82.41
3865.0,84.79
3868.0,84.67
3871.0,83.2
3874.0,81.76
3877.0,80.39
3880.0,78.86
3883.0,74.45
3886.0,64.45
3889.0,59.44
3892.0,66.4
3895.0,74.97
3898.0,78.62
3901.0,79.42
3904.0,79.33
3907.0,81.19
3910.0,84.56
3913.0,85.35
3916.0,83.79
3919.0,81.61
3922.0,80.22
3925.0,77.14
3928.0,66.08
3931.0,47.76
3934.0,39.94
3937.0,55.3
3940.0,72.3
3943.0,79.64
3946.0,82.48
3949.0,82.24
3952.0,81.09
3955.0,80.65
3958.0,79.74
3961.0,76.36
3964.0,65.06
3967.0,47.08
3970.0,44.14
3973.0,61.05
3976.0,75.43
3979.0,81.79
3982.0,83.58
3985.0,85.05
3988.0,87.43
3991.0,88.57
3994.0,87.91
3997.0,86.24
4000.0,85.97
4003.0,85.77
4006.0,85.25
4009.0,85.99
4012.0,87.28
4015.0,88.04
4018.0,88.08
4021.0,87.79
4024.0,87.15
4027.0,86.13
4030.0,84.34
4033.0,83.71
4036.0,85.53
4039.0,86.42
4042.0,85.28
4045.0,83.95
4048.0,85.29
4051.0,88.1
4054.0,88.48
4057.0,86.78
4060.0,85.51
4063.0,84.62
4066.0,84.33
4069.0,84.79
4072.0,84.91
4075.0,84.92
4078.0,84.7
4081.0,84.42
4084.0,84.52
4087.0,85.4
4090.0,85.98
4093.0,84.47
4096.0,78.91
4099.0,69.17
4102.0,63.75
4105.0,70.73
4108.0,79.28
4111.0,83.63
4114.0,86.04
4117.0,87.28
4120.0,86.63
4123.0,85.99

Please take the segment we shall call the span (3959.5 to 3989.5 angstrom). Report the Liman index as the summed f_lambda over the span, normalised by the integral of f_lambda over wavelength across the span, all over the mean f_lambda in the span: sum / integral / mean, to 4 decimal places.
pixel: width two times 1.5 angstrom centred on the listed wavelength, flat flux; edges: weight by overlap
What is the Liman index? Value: 0.0047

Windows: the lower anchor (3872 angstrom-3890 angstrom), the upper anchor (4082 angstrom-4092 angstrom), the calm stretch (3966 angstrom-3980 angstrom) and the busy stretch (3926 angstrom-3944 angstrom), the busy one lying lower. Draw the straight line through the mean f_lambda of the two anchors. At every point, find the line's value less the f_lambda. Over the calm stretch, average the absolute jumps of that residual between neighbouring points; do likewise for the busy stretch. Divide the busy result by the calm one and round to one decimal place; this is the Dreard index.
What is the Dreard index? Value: 1.3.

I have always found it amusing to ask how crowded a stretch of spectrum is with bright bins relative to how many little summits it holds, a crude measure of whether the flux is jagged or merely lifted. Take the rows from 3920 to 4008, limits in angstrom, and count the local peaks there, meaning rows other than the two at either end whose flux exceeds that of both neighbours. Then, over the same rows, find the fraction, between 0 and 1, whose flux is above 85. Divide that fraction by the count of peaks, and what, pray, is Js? 0.14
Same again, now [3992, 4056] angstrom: 0.43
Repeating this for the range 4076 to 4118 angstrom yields 0.29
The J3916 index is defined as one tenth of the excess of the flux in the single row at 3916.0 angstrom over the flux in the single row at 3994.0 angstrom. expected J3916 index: -0.4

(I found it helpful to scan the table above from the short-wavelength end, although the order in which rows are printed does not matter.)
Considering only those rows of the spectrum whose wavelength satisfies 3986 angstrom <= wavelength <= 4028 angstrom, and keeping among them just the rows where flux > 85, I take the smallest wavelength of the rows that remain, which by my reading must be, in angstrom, 3988.0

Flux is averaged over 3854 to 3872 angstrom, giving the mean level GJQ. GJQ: 83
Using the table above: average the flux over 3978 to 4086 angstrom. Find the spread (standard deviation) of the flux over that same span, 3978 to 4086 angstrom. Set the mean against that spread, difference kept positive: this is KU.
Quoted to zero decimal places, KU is 84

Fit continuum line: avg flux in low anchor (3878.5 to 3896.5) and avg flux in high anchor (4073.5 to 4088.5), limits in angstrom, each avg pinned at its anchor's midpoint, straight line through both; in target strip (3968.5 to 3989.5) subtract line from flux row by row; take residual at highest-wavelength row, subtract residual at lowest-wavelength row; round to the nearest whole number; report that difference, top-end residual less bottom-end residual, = 42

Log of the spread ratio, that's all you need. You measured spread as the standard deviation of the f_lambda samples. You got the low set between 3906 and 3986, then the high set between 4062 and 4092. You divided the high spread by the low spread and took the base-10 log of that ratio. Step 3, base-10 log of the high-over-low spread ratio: -1.5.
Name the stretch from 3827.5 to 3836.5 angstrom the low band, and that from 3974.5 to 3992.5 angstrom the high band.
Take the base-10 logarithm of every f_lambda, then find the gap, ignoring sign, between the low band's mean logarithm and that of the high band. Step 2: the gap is 0.13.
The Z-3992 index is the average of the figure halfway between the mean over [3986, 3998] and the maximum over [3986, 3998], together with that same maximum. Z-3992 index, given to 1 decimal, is 88.3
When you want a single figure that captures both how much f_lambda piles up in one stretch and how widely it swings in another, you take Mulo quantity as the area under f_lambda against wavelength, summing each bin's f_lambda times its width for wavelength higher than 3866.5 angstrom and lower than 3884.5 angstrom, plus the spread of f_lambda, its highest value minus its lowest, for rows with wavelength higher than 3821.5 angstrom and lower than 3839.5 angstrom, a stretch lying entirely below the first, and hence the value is 1473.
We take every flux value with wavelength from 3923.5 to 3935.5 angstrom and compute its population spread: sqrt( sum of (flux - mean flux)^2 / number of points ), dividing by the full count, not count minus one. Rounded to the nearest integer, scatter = 15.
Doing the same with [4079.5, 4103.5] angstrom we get 8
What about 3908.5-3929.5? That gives 6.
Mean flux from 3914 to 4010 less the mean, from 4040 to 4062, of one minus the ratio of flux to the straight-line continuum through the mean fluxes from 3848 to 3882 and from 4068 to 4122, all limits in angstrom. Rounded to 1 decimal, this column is 75.1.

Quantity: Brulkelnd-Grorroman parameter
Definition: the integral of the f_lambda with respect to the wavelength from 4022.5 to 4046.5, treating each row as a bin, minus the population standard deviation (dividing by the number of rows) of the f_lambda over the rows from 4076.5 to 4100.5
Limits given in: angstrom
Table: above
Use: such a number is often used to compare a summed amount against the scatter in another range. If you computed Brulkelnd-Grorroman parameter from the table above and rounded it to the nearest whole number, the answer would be 2042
